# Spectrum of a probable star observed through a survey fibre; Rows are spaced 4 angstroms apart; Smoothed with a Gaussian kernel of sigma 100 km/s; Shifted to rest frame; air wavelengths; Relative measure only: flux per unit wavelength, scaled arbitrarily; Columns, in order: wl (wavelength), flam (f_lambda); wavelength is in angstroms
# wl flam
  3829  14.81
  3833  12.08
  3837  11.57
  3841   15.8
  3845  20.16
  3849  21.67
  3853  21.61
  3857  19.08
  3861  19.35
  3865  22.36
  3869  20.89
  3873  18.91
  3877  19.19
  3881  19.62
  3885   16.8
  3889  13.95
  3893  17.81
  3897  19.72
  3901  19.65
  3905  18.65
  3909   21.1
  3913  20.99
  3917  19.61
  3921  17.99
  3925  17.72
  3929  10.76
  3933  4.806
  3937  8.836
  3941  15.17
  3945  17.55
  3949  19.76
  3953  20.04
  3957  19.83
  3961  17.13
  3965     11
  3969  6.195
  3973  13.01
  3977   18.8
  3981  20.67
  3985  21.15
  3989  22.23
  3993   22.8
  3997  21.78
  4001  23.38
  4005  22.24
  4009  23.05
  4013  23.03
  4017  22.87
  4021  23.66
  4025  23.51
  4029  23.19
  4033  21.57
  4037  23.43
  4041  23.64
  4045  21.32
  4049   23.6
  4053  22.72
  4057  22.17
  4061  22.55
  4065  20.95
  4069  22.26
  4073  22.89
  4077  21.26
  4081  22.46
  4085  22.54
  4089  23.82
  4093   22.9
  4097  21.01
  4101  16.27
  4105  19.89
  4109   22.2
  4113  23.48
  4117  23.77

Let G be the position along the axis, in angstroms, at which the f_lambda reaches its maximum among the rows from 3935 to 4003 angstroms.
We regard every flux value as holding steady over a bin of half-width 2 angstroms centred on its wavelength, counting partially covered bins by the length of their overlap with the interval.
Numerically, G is 4001 angstroms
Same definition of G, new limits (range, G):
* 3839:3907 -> 3865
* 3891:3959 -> 3909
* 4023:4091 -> 4089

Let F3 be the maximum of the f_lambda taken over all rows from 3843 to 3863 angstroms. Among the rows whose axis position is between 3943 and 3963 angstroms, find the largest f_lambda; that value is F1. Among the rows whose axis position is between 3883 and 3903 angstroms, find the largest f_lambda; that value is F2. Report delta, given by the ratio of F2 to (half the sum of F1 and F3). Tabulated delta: 0.95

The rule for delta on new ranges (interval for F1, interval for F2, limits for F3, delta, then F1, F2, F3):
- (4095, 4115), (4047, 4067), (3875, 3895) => 1.10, 23.48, 23.6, 19.62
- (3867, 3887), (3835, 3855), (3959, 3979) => 1.09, 20.89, 21.67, 18.8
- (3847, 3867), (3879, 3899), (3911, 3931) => 0.91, 22.36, 19.72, 20.99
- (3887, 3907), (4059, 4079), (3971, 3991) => 1.09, 19.72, 22.89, 22.23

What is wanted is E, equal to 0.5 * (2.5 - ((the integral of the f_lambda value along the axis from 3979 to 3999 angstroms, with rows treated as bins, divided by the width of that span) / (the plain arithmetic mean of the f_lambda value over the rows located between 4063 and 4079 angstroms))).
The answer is 0.753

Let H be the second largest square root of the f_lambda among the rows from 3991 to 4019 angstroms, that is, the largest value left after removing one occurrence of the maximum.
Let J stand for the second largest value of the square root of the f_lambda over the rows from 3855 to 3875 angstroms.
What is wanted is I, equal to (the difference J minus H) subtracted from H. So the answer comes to 5.0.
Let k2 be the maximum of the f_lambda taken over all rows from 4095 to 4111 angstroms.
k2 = 22.2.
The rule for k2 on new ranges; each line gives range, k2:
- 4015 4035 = 23.66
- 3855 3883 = 22.36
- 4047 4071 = 23.6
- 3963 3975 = 13.01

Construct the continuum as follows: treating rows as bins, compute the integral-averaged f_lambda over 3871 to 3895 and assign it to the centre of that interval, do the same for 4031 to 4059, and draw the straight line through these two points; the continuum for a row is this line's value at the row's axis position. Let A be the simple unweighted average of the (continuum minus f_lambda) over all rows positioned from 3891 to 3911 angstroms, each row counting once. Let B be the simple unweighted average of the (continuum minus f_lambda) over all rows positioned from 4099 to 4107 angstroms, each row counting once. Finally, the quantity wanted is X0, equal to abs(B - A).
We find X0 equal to 7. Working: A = -1.1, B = 6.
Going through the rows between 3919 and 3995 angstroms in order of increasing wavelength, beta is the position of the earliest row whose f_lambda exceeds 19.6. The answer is 3949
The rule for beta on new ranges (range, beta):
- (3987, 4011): 3989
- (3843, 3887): 3845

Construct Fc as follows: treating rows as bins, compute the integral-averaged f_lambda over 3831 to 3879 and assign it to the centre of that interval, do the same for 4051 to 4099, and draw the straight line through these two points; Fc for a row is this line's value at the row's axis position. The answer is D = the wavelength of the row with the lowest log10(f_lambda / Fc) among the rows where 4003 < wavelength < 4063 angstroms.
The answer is 4045 angstroms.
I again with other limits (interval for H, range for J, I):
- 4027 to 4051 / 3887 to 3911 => 5.3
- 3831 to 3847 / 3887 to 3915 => 3.4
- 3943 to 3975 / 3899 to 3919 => 4.3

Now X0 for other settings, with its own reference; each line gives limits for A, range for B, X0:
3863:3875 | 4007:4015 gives 2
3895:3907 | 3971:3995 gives 2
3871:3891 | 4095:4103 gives 6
